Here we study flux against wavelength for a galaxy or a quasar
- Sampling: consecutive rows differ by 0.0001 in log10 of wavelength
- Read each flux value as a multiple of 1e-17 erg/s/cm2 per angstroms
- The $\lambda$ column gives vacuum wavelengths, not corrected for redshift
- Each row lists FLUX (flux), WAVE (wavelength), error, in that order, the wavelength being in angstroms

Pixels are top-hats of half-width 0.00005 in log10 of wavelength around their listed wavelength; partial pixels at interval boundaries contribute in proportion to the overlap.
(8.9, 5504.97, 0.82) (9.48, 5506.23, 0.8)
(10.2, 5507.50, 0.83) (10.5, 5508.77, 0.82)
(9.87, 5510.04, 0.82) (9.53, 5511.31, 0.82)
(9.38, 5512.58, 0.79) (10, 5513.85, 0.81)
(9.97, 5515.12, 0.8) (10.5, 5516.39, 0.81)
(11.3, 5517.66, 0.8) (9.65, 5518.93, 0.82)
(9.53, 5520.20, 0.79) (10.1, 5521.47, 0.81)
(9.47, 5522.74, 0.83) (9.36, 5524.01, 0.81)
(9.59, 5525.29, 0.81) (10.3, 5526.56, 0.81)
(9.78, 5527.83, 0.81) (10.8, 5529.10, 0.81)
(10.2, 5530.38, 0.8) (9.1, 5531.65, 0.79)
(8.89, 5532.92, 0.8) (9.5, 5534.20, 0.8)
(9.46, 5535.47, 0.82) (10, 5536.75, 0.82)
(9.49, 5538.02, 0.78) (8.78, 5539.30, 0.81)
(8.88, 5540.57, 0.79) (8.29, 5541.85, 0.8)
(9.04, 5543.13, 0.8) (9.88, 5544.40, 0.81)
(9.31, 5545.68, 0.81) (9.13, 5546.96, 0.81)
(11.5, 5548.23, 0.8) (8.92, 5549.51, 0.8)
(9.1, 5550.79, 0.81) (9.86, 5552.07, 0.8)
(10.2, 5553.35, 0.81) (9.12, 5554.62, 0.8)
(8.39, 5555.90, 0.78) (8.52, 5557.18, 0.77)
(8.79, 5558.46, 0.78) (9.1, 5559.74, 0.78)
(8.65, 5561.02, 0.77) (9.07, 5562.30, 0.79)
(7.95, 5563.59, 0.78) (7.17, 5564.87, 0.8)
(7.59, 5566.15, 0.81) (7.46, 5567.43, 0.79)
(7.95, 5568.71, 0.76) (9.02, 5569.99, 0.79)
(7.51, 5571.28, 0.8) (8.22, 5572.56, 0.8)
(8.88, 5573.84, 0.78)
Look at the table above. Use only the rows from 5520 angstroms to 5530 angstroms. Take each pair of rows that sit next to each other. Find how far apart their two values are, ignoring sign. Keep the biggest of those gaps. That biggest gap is 1.02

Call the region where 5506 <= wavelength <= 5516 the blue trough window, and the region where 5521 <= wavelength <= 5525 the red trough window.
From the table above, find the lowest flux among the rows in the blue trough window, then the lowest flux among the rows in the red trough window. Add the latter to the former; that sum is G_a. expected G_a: 18.7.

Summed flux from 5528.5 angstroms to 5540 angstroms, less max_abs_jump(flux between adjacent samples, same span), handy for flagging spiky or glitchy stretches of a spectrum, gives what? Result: 85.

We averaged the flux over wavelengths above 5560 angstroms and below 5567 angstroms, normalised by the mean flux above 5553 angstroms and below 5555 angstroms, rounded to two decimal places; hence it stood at 0.84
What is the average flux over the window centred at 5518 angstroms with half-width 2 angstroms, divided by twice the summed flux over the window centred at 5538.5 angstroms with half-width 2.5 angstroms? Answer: 0.14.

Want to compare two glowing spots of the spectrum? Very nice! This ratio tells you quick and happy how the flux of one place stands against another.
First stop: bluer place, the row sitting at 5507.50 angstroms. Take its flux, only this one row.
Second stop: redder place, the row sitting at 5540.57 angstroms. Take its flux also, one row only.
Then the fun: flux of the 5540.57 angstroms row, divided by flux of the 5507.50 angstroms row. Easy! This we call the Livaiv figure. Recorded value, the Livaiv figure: 0.87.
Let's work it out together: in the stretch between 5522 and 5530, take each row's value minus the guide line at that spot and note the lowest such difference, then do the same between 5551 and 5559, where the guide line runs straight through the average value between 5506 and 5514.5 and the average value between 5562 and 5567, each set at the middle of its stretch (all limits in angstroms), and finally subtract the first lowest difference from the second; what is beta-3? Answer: 0.2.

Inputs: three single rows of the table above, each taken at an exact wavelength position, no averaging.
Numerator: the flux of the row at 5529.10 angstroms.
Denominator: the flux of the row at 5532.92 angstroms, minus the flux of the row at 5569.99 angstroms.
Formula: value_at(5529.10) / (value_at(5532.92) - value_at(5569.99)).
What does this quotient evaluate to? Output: -83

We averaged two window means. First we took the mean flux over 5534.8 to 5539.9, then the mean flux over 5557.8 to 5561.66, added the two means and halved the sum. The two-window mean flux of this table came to 9.14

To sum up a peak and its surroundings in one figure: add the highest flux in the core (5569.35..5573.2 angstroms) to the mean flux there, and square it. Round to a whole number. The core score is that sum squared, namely 298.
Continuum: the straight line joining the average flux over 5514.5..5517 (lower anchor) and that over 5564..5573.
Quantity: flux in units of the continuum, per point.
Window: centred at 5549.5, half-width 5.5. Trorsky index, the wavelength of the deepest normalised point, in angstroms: 5549.51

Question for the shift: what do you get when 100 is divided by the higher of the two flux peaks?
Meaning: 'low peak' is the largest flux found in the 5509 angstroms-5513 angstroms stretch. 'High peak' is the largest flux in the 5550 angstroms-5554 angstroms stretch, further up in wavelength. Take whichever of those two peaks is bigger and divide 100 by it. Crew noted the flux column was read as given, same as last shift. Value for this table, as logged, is 9.8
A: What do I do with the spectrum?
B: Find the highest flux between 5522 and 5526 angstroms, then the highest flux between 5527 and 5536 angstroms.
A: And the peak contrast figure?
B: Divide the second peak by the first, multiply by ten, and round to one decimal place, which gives 11.3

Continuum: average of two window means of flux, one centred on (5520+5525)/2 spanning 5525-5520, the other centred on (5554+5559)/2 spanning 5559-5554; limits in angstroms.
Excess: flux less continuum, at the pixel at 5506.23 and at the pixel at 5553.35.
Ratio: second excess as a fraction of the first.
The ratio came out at 3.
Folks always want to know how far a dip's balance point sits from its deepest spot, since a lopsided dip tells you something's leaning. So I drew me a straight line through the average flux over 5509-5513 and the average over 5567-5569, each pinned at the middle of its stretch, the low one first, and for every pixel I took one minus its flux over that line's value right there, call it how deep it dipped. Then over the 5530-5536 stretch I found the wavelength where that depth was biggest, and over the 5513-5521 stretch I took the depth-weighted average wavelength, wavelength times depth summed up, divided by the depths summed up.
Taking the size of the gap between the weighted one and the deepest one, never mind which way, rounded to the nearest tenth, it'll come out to 16.0 angstroms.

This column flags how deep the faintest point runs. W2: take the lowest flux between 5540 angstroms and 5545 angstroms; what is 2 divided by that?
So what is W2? 0.241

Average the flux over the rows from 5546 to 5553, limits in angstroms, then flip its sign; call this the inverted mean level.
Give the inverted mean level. -9.70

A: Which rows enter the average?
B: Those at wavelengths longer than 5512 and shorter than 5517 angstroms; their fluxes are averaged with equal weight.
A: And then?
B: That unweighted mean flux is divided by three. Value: 3.32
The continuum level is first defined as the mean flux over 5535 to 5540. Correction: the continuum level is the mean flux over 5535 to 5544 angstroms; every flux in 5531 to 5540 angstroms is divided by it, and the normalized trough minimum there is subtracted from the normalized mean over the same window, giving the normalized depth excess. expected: 0.059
